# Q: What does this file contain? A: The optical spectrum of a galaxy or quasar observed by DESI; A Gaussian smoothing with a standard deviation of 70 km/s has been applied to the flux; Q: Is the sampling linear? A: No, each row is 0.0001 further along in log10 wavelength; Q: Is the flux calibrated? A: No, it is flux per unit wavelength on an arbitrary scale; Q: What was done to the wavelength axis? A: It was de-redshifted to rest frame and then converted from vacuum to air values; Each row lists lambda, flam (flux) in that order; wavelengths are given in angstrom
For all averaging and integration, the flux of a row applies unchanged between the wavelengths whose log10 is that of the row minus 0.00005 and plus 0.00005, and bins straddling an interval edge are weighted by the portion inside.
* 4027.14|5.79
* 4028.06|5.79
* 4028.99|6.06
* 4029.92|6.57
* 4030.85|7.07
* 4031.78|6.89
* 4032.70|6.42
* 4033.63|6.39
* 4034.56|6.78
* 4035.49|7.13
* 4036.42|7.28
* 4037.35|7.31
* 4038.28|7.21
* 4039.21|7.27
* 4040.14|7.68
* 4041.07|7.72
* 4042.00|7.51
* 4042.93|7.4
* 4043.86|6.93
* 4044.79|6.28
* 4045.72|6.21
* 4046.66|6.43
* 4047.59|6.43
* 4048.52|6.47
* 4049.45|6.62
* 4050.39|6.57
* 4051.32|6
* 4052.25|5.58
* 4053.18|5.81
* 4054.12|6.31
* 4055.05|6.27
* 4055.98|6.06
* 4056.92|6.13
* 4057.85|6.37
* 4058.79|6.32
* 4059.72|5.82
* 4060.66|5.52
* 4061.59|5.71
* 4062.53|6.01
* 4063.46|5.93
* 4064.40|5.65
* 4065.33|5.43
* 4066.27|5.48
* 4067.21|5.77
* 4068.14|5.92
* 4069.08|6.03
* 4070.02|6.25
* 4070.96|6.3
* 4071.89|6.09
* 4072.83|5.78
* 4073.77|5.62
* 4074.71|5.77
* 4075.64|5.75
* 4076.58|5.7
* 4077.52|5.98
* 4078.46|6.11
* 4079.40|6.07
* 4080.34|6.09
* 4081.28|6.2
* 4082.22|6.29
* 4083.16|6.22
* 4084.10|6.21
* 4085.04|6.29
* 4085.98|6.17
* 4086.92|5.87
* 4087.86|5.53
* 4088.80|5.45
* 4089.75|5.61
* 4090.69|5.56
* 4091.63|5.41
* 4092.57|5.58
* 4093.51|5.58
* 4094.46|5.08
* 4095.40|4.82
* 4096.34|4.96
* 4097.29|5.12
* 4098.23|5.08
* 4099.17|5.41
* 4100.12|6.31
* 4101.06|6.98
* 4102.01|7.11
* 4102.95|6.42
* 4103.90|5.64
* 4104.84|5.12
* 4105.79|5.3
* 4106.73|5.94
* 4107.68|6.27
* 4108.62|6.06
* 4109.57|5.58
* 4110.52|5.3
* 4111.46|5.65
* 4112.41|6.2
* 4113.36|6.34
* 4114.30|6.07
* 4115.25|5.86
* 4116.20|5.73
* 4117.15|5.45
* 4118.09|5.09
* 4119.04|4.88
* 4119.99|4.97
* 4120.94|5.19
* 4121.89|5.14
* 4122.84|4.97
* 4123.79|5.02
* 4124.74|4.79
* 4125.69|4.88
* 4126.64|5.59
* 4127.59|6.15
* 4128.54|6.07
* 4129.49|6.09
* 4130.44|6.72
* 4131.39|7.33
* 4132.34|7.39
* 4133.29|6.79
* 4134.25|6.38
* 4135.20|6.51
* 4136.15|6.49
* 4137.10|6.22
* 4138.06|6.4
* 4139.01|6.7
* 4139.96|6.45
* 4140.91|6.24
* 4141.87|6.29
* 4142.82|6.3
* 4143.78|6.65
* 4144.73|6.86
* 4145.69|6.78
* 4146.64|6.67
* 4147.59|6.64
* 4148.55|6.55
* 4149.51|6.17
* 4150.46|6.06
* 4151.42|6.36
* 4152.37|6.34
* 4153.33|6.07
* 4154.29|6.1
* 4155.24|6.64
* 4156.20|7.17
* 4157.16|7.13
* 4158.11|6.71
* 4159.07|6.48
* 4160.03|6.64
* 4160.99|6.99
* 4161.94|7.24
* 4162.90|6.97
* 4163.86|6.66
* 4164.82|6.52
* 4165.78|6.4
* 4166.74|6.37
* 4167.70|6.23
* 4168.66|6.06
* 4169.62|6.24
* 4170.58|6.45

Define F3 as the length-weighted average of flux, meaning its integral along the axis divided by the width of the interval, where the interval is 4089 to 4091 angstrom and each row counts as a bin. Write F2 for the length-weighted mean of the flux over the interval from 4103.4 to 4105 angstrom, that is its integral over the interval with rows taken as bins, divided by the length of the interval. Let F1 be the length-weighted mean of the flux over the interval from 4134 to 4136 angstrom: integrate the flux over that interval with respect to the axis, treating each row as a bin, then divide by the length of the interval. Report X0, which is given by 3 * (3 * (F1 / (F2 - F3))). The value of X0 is -554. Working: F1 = 6.47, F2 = 5.4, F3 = 5.6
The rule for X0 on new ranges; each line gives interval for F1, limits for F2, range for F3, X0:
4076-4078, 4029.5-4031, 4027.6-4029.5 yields 63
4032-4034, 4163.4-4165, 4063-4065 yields 71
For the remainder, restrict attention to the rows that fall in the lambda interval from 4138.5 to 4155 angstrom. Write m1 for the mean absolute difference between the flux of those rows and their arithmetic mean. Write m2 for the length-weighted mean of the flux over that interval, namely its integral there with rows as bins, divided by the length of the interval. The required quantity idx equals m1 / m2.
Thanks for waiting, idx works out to 0.03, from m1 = 0.22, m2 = 6.4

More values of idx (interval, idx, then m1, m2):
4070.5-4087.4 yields 0.03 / 0.19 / 6.0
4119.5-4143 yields 0.10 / 0.62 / 6.0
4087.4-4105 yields 0.08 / 0.46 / 5.6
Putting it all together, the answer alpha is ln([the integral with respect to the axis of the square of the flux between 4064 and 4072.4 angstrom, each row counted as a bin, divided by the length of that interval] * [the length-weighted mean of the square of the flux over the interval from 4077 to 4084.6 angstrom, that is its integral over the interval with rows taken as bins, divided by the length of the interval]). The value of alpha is 7.18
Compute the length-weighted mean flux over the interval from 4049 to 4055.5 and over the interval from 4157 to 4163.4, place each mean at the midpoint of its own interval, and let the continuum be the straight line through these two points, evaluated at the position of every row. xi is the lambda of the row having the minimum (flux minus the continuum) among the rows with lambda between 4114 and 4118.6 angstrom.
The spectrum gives 4118.09 angstrom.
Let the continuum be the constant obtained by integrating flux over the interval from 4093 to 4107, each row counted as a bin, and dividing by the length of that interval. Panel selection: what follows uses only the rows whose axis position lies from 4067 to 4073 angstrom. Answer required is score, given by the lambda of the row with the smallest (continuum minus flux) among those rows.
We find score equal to 4070.96 angstrom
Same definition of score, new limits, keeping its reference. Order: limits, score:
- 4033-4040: 4037.35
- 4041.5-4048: 4042.00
